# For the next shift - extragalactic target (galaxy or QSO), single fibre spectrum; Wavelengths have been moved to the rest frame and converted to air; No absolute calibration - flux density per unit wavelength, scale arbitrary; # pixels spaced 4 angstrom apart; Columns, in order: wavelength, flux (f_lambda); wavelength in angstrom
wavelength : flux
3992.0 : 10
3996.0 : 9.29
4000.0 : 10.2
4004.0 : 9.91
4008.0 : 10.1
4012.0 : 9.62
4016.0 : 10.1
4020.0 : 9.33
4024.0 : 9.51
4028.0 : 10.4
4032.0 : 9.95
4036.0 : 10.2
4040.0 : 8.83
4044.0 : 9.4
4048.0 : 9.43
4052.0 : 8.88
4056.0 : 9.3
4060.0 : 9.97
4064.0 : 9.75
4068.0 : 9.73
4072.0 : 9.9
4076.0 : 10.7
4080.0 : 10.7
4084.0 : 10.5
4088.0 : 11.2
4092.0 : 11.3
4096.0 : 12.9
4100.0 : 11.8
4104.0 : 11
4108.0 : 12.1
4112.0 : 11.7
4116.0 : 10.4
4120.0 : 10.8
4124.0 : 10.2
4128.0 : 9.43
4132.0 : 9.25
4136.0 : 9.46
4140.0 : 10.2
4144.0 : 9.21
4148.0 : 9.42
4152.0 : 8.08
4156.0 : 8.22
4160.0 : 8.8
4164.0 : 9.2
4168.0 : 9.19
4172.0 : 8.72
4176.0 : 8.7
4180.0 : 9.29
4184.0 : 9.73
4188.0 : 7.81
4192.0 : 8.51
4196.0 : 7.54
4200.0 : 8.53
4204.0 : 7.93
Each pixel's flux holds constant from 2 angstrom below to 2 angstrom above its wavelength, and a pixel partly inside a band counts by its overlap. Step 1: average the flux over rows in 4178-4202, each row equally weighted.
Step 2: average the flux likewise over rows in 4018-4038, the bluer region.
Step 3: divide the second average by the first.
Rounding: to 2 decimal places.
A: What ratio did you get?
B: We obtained 1.15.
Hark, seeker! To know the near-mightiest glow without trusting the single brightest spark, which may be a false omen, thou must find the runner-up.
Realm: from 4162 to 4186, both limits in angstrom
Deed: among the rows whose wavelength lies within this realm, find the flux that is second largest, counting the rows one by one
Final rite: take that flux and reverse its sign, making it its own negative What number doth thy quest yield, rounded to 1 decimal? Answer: -9.3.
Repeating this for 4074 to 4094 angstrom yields -11.2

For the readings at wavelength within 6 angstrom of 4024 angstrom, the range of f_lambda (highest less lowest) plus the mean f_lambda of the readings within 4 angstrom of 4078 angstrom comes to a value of 11.8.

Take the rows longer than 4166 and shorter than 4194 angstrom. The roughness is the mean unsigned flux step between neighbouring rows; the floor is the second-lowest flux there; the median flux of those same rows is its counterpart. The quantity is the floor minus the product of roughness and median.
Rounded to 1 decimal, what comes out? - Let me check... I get 2.5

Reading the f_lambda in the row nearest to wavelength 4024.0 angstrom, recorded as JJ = 9.51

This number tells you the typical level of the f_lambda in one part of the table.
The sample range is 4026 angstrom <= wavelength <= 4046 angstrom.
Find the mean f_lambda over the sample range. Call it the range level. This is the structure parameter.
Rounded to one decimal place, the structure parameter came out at 9.8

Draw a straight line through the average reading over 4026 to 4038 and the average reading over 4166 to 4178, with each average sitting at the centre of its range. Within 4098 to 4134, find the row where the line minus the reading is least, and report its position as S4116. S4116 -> 4108.0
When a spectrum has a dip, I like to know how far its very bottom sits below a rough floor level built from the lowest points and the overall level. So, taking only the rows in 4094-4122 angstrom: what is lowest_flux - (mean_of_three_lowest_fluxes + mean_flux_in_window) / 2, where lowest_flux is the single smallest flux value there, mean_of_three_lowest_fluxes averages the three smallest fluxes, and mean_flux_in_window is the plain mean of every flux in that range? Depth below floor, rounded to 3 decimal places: -0.731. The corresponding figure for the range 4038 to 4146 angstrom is -0.806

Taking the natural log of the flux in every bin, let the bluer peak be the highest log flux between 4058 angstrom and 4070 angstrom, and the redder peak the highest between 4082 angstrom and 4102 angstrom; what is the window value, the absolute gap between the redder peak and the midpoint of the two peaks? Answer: 0.13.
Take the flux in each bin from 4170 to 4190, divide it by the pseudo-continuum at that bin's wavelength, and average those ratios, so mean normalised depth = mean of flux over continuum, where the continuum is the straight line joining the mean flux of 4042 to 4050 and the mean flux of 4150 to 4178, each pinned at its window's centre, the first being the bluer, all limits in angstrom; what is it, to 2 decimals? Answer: 1.03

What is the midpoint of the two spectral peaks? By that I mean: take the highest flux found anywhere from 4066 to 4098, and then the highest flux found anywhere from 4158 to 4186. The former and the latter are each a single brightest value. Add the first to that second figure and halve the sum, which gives 11.3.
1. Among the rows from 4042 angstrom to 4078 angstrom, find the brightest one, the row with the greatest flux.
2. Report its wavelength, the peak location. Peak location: 4076.0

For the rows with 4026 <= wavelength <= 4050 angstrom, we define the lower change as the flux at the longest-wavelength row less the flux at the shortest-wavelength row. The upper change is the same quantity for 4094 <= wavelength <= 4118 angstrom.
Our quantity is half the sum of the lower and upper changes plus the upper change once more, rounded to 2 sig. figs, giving -4.2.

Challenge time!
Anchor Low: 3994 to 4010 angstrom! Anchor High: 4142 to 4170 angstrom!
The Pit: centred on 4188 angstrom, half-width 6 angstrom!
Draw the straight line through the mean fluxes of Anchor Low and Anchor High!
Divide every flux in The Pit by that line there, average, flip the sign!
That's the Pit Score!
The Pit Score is -1.00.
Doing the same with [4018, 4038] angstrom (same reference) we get -1.02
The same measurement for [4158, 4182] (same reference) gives -1.02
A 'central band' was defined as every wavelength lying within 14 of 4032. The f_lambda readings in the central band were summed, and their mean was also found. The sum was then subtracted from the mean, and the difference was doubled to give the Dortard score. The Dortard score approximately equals -116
